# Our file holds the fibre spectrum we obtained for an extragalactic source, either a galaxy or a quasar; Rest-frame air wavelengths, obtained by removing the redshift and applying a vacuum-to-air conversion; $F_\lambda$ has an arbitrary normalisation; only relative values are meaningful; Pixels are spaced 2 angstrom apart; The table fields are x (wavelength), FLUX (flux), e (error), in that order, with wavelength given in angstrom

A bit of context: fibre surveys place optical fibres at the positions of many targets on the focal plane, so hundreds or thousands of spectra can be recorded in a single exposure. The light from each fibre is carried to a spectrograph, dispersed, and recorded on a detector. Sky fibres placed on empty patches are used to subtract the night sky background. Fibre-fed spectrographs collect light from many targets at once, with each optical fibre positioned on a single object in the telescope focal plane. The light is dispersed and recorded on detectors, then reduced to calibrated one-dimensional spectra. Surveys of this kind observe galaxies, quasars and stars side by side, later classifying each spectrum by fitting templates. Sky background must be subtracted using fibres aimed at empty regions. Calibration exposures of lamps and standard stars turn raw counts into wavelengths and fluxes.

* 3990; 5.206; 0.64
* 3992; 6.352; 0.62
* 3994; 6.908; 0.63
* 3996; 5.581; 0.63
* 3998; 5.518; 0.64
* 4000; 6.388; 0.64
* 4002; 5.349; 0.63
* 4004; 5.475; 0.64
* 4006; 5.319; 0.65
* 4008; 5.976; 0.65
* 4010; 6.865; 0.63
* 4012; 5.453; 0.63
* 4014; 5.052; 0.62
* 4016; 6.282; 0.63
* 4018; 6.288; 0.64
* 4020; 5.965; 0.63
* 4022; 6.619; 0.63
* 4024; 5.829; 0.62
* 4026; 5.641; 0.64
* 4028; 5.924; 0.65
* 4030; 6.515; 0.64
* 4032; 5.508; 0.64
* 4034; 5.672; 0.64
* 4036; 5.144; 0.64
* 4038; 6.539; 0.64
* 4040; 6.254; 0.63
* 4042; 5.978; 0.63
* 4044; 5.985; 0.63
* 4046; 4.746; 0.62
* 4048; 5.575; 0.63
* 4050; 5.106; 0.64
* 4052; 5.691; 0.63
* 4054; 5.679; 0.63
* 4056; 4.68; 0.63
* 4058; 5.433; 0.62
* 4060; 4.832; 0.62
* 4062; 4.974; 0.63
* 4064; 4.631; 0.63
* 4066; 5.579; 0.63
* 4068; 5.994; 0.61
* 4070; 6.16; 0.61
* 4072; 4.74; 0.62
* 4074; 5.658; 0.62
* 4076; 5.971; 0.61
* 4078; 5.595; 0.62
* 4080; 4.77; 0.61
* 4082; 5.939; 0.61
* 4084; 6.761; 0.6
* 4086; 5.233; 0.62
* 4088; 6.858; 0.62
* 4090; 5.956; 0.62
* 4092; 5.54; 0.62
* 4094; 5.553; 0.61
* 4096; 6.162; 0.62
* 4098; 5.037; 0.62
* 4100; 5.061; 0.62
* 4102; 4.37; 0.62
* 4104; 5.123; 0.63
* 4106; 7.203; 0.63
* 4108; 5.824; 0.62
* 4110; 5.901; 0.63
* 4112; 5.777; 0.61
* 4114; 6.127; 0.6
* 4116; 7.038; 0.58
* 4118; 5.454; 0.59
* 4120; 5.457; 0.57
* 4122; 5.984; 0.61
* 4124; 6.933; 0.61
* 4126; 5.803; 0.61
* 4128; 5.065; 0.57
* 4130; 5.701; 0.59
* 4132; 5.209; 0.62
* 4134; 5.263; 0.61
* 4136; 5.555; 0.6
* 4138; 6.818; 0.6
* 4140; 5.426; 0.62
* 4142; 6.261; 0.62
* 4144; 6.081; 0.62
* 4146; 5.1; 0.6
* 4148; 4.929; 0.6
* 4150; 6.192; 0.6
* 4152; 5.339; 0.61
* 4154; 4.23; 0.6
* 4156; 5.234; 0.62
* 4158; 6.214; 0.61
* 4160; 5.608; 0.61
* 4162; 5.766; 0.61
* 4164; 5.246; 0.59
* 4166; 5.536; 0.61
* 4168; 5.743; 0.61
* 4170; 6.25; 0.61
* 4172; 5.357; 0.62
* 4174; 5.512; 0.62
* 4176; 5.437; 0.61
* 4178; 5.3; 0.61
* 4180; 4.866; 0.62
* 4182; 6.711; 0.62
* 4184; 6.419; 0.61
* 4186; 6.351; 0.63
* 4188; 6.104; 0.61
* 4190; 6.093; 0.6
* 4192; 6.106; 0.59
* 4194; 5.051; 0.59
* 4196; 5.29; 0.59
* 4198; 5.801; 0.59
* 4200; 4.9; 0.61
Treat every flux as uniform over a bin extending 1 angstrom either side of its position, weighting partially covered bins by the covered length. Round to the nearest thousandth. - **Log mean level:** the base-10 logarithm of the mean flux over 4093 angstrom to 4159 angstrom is 0.754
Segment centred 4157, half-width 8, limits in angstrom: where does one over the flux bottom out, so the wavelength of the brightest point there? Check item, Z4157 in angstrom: 4158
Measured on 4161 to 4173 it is 4170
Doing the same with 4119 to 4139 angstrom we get 4124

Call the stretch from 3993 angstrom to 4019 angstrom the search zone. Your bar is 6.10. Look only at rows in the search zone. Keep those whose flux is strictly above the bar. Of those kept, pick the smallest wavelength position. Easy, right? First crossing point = 3994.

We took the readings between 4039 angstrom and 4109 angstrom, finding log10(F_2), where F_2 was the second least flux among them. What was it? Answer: 0.666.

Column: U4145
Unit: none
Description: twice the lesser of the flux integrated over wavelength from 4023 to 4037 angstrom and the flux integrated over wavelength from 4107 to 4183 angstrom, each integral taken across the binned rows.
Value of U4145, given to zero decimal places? 161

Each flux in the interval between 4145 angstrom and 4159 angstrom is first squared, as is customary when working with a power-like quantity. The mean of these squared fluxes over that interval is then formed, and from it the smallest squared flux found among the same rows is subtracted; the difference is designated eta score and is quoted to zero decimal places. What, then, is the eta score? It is 11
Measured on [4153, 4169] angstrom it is 12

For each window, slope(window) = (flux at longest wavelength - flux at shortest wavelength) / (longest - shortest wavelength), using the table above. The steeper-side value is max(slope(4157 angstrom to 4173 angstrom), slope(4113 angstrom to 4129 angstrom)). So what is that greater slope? -0.06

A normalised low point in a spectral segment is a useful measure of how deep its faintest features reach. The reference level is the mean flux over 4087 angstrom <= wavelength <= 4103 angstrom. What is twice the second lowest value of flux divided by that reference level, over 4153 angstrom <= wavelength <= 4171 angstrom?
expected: 1.88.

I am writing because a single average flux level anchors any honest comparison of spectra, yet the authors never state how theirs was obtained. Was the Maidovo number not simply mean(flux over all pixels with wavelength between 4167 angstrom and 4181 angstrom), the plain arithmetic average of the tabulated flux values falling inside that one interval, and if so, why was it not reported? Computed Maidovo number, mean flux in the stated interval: 5.5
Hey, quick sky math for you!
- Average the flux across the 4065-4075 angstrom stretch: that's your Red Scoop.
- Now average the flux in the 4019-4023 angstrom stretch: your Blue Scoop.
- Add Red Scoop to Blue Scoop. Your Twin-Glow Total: 11.9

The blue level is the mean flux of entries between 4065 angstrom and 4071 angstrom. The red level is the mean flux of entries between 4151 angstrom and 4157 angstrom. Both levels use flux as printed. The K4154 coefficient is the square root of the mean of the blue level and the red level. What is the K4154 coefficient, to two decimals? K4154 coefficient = 2.33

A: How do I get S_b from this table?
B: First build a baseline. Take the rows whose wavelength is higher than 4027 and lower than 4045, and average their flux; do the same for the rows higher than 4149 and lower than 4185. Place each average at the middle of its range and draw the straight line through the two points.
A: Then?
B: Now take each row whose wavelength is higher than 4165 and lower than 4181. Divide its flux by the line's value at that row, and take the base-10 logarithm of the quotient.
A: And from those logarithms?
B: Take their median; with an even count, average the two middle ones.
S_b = -0.009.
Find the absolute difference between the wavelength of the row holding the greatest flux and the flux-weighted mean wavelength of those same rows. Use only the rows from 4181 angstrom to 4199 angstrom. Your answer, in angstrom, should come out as 7.6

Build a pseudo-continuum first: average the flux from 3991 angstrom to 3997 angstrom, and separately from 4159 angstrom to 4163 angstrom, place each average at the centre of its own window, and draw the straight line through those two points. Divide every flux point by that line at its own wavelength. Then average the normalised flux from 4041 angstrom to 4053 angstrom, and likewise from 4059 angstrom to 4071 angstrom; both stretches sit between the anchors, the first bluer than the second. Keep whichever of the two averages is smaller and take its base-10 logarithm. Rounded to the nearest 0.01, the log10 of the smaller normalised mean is -0.05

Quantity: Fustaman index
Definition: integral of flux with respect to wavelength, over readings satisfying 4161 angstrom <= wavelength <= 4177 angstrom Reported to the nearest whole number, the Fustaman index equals 90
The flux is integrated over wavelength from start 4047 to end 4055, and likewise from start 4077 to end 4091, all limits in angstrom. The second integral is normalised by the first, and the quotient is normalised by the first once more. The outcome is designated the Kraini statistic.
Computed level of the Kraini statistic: 0.042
